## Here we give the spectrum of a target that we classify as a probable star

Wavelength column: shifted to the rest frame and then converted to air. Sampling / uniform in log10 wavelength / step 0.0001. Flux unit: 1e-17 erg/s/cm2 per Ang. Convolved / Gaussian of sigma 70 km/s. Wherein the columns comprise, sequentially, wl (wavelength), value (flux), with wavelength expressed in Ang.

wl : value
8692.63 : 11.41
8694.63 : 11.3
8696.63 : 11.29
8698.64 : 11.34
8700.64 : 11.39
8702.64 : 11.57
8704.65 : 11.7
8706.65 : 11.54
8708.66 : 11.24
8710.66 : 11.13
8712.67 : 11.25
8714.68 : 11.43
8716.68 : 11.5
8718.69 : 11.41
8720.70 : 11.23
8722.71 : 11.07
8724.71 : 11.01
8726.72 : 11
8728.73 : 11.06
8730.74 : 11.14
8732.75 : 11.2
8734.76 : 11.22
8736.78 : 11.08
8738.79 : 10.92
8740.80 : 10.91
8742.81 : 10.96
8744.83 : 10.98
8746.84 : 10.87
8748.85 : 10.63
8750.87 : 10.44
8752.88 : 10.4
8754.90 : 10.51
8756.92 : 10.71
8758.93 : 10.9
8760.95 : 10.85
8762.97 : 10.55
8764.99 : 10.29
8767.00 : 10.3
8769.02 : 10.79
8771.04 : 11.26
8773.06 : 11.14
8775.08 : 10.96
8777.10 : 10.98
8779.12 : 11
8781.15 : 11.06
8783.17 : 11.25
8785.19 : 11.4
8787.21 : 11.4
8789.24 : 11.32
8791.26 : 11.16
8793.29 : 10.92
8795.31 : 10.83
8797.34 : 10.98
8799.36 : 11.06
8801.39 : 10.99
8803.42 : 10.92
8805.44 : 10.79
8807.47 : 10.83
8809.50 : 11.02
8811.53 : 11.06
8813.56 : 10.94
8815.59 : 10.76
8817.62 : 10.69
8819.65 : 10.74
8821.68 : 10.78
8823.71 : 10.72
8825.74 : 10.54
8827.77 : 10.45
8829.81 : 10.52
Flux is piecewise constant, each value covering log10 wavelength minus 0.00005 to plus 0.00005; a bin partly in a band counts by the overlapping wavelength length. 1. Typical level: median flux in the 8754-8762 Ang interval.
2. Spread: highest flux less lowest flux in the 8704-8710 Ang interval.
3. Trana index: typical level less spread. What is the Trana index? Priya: 10.3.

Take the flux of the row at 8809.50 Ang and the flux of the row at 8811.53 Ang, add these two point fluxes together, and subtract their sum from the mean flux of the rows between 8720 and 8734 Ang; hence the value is -11.0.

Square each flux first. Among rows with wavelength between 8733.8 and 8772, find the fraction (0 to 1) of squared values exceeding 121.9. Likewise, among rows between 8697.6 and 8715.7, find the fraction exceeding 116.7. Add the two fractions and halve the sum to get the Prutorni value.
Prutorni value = 0.58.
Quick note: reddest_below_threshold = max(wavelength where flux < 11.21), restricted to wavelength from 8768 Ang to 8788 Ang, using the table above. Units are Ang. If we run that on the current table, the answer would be 8781.15 Ang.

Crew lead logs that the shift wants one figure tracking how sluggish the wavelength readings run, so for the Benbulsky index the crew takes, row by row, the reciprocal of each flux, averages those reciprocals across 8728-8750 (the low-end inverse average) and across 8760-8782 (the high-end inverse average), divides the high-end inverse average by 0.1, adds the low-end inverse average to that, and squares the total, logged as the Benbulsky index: 1.03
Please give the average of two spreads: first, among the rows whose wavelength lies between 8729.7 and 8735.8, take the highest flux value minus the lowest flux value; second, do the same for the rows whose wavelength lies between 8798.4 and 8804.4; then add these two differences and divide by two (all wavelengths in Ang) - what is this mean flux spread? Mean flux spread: 0.11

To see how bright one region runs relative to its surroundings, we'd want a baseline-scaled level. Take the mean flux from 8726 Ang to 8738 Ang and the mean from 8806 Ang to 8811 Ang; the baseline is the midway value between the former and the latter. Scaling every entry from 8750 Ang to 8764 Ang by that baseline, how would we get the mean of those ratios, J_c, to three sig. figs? 0.964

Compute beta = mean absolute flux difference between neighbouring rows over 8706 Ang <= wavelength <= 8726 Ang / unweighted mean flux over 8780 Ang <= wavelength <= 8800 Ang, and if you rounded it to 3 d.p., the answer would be 0.013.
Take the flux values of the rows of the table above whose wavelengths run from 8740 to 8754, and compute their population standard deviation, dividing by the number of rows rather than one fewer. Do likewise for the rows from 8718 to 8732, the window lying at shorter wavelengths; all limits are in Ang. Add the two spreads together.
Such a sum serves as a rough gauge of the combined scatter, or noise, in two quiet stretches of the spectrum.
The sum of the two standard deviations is 0.37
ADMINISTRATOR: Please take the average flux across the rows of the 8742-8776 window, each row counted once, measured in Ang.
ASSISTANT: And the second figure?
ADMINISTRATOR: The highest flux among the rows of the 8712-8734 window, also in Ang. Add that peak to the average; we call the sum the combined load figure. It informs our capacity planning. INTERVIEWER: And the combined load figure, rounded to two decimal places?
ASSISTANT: 22.24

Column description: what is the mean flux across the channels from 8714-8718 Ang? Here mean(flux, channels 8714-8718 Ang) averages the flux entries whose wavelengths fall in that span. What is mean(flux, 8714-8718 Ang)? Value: 11.5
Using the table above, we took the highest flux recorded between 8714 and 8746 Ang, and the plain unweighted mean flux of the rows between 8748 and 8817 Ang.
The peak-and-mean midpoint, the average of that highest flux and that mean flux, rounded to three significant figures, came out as 11.2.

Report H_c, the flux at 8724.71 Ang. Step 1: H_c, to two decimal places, 11.01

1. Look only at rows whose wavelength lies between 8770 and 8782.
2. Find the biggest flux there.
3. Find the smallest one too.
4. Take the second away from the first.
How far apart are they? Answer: 0.30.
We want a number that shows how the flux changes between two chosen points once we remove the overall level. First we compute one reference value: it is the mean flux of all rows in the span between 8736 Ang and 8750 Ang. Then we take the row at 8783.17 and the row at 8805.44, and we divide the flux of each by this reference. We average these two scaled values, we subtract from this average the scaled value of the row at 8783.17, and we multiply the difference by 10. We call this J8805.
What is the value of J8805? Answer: -0.21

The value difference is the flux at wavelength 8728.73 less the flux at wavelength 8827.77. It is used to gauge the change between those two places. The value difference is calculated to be 0.6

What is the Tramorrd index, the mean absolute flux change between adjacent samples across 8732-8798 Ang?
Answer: 0.141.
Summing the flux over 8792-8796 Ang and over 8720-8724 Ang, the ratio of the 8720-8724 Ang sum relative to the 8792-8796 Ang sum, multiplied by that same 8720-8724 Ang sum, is 22.9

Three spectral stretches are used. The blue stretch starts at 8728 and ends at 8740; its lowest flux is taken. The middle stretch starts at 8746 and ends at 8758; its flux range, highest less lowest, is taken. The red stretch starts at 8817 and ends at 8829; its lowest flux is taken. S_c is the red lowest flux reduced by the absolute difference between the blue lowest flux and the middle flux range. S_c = 0.00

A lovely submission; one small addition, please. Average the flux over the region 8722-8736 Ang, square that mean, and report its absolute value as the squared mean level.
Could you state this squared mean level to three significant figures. 123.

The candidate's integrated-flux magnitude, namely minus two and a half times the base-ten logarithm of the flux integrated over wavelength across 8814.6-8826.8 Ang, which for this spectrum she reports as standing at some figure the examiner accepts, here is -5.29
